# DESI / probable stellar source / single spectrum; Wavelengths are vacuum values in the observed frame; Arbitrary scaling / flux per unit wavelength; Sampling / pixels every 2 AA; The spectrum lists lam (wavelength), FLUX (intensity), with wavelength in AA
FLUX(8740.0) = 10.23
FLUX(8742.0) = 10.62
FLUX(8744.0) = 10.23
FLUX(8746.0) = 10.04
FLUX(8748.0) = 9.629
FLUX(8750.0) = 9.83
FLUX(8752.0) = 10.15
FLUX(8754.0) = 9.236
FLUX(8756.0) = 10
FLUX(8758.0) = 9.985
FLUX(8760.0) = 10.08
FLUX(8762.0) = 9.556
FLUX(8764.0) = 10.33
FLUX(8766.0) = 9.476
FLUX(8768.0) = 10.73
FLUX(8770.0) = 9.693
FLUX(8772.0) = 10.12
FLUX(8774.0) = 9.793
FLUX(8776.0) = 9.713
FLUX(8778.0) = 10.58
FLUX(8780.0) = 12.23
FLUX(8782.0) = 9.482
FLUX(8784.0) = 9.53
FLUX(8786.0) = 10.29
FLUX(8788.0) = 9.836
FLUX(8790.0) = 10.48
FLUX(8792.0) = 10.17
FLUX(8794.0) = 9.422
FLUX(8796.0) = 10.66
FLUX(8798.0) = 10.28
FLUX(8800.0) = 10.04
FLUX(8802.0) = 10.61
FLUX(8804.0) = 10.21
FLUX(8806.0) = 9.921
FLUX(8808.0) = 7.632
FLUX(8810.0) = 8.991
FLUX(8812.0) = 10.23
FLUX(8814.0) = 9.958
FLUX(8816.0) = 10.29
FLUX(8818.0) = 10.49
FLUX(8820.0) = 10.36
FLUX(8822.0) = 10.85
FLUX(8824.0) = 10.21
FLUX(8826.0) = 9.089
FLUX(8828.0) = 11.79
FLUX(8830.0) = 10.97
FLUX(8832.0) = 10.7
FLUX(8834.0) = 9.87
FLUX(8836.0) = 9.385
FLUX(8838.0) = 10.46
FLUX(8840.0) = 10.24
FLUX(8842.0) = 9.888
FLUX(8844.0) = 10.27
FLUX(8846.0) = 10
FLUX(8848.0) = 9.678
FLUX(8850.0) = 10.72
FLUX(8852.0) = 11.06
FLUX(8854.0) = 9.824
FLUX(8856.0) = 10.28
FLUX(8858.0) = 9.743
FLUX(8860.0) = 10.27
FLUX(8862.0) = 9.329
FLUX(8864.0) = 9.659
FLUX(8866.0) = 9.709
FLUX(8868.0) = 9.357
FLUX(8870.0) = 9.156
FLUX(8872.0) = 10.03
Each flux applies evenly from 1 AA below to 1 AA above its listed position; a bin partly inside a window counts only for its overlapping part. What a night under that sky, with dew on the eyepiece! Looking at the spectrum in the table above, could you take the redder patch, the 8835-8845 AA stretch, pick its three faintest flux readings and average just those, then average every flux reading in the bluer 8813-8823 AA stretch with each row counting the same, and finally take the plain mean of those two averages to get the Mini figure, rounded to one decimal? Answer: 10.1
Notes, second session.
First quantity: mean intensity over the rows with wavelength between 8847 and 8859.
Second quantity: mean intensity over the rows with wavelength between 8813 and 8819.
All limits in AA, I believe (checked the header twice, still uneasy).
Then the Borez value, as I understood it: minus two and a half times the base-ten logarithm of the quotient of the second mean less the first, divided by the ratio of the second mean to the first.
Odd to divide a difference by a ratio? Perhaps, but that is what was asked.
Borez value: 3.9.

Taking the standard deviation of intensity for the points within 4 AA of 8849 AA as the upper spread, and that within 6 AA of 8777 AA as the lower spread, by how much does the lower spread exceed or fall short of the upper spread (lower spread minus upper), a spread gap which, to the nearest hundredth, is 0.37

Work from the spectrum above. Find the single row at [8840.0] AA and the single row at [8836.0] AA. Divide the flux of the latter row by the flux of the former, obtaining 0.92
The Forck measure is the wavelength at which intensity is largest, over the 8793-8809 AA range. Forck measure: 8796.0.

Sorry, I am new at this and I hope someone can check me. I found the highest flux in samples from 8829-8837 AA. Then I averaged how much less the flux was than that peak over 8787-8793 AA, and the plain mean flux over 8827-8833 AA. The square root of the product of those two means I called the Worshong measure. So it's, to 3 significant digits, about 3.00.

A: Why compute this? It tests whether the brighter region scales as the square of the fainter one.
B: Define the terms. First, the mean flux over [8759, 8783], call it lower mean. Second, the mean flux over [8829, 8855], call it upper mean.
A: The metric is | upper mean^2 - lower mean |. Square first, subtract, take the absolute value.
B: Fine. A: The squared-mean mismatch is 94.6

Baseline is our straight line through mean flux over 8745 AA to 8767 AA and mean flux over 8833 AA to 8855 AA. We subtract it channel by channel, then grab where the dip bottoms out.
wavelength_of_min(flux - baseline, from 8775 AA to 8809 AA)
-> 8808.0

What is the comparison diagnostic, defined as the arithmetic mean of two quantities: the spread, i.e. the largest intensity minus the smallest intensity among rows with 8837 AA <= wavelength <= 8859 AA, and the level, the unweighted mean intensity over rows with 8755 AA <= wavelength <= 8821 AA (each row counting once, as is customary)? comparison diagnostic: 5.7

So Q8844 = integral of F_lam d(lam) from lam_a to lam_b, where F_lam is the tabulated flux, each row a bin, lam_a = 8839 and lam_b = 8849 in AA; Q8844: 100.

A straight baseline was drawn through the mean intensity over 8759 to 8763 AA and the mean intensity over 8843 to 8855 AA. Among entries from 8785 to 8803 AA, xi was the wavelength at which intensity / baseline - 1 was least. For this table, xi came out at 8794.0 AA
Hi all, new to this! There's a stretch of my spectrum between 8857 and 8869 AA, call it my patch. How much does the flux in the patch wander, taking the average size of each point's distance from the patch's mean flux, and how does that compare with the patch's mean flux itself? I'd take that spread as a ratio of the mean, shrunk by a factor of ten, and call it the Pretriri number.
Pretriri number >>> 0.0024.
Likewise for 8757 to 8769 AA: 0.0035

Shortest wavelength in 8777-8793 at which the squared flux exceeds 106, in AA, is 8778.0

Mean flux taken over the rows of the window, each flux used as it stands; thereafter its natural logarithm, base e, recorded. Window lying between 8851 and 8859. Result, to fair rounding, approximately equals 2.33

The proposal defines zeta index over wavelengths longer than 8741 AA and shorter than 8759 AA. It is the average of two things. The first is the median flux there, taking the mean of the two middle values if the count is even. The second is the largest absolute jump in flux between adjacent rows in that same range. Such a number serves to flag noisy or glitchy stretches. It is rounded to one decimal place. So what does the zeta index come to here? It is 5.5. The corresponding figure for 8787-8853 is 6.5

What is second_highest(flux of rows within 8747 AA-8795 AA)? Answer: 10.73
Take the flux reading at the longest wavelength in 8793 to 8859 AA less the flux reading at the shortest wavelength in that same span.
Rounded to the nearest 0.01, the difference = 0.32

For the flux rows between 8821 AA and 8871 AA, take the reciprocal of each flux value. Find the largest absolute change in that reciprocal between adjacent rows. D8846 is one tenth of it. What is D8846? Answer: 0.0025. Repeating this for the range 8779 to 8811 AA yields 0.0030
